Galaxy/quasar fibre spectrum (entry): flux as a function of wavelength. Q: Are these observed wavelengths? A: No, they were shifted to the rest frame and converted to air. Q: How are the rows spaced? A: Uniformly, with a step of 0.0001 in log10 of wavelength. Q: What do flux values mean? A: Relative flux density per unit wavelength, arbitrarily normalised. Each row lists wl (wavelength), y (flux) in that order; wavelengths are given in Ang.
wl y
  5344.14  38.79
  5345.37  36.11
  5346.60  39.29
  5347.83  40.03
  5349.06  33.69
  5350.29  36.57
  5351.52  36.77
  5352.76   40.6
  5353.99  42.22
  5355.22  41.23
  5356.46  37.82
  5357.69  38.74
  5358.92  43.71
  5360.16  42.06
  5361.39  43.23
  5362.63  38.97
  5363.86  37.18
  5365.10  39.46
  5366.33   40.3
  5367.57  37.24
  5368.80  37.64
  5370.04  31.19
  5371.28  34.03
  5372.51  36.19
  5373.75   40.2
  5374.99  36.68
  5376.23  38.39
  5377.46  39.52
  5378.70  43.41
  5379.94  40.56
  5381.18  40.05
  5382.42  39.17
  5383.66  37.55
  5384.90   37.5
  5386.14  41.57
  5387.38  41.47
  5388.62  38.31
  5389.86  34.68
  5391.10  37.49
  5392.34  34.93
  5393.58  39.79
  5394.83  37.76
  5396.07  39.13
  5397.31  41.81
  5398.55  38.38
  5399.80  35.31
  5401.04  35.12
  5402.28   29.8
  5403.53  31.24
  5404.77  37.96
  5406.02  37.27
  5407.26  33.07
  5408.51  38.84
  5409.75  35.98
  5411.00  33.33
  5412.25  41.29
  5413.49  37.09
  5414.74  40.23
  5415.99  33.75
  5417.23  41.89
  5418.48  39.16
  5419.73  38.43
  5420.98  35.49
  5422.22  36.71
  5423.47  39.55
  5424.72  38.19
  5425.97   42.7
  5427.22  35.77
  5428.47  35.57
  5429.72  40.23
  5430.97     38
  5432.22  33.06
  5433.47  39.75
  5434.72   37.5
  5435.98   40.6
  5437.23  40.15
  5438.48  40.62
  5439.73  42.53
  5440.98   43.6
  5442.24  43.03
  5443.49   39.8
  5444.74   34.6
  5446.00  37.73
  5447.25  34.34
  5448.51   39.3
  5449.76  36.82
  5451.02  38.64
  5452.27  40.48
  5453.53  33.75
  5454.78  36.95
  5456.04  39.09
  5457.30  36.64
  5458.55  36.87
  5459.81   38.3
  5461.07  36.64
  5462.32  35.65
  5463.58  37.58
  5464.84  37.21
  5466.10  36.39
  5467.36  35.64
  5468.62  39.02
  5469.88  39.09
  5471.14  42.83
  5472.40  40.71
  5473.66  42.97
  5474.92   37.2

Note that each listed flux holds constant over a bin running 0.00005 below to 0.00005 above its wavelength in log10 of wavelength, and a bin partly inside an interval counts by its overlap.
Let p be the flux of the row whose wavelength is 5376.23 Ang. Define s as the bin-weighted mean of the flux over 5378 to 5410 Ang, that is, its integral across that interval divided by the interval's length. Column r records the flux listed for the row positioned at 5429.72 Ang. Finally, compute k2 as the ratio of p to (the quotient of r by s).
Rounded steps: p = 38.39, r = 40.23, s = 37.6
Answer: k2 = 36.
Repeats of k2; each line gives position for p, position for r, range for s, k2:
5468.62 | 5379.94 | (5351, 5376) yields 37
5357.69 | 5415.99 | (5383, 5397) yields 44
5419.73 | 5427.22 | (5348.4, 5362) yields 43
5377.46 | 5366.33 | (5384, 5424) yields 37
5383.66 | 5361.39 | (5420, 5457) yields 33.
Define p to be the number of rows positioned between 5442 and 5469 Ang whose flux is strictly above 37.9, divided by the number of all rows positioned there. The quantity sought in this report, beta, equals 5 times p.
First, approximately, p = 0.36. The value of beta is 1.82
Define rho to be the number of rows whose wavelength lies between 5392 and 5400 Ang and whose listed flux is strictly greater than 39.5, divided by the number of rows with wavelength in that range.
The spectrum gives 0.29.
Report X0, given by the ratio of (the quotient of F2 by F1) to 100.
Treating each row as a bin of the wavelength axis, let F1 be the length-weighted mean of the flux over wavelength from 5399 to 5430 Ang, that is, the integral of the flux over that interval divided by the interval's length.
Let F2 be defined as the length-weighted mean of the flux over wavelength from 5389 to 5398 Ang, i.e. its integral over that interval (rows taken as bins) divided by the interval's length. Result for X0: 0.0103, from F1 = 36.9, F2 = 38.0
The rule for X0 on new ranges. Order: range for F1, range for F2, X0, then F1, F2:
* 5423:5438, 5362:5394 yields 0.0099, 38.4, 38.2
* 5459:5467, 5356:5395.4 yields 0.0105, 36.9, 38.7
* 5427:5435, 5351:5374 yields 0.0104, 37.2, 38.9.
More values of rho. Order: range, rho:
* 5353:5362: 0.71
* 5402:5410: 0.00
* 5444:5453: 0.14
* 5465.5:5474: 0.43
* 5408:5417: 0.29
